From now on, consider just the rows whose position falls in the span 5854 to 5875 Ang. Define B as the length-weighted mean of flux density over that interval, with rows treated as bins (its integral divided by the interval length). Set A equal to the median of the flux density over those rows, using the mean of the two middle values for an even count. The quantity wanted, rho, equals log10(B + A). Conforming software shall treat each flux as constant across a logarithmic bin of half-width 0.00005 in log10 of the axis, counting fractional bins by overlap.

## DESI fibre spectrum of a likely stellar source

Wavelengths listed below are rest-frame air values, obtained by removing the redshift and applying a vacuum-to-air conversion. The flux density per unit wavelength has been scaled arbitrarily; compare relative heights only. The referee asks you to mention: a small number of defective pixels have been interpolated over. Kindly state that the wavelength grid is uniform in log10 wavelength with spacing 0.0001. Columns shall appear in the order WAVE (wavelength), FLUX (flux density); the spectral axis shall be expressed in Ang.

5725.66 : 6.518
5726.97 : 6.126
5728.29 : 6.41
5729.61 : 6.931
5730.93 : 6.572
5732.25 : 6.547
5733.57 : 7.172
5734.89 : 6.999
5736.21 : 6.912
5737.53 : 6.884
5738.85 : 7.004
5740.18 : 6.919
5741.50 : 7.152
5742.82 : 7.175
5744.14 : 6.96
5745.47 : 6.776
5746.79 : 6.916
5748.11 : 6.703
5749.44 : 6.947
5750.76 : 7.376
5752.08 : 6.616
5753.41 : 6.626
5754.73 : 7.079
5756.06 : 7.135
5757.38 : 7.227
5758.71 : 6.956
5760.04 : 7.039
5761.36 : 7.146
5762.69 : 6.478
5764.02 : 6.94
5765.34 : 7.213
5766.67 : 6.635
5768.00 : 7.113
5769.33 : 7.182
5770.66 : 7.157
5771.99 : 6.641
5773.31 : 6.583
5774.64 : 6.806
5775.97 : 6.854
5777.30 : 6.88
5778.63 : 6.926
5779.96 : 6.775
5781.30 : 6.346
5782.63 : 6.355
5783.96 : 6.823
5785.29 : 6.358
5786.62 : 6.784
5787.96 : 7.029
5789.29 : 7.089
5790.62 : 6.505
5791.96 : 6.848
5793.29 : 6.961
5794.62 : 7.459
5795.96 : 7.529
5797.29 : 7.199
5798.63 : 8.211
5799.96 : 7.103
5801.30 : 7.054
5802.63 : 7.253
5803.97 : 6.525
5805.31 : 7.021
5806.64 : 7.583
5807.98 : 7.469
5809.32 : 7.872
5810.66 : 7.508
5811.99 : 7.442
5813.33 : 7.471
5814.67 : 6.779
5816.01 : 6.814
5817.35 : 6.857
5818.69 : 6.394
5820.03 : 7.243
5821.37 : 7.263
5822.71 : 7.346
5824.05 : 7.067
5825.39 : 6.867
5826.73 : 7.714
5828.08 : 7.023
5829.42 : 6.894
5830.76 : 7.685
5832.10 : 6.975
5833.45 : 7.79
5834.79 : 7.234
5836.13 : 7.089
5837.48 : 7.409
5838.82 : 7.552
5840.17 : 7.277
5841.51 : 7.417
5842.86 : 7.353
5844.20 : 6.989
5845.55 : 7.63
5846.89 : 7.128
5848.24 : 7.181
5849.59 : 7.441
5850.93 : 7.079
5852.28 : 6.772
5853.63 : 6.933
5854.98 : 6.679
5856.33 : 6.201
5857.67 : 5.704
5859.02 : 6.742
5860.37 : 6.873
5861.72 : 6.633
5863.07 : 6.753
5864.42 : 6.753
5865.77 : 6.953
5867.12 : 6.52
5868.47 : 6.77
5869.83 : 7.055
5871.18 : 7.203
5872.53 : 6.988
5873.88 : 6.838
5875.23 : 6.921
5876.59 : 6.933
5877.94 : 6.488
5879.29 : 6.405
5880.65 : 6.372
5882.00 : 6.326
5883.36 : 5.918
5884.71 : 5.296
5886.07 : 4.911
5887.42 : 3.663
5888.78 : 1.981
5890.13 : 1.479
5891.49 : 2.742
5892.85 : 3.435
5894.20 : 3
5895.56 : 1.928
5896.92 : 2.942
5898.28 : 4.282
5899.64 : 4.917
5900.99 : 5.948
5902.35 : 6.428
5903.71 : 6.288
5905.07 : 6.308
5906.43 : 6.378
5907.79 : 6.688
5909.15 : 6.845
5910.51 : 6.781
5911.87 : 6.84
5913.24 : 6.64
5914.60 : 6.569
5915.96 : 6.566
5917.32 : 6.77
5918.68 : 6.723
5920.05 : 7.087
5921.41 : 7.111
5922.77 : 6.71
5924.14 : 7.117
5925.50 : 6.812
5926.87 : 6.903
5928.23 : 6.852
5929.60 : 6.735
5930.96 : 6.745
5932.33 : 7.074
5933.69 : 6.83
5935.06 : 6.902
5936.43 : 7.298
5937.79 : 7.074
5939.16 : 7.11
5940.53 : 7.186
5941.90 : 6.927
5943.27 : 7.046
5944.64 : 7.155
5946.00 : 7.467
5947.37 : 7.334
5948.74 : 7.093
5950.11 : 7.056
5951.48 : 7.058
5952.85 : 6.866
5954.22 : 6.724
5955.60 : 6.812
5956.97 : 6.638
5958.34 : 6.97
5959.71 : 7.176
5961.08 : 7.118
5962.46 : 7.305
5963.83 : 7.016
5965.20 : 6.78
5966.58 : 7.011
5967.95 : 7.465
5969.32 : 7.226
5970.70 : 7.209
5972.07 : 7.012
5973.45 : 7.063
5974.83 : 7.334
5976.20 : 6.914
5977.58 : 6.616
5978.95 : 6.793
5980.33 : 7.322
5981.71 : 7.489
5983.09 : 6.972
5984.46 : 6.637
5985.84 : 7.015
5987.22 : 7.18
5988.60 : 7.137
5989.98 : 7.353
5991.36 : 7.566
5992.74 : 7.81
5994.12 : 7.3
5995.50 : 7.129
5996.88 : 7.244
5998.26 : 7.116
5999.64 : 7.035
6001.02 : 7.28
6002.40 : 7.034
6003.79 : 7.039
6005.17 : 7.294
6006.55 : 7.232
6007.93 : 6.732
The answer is 1.13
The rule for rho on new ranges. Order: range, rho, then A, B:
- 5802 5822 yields 1.16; 7.3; 7.16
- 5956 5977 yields 1.15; 7.1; 7.08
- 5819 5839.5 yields 1.16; 7.2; 7.26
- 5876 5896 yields 0.97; 4.9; 4.48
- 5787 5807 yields 1.15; 7.1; 7.15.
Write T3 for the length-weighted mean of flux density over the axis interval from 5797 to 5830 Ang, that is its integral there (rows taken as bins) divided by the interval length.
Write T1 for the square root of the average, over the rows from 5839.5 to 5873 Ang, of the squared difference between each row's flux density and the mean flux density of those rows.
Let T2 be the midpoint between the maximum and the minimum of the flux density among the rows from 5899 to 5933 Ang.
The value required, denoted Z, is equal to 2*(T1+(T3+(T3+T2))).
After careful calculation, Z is 41.6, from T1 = 0.40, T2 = 6.02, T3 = 7.20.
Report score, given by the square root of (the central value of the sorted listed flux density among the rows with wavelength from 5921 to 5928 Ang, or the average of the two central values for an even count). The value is 2.627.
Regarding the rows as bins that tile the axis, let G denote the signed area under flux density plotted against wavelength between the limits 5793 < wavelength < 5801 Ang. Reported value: 59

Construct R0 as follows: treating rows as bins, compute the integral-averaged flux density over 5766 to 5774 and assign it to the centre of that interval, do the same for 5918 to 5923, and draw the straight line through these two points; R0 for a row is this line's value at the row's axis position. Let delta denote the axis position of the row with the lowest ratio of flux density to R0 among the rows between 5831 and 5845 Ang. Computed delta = 5832.10 Ang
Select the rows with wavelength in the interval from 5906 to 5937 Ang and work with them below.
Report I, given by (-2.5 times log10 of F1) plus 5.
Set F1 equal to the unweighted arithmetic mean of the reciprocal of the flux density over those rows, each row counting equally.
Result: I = 7.08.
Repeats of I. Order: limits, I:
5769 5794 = 7.08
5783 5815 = 7.13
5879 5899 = 6.29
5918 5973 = 7.11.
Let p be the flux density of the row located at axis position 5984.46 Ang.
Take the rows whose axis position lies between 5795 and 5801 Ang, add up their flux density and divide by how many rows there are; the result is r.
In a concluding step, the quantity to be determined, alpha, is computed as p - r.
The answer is -0.9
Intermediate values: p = 6.637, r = 7.5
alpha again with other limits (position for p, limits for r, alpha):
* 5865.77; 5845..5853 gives -0.3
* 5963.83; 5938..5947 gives -0.1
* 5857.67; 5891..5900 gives 2.4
